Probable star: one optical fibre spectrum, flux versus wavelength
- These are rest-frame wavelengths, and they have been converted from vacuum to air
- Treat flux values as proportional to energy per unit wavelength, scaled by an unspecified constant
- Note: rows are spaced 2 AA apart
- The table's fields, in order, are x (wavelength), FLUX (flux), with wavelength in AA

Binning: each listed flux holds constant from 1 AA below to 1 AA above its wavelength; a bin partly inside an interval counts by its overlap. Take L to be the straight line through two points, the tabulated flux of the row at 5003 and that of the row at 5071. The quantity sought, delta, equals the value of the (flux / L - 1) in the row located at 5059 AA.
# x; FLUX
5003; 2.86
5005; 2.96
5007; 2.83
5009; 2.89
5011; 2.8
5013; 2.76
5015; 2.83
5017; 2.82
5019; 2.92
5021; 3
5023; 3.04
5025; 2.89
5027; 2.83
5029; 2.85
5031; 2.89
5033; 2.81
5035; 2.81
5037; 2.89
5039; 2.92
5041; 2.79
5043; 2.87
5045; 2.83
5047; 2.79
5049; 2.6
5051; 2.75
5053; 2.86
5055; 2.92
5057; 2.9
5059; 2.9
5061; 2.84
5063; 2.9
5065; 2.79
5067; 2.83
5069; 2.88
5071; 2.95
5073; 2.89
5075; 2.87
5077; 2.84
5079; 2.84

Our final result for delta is -0.012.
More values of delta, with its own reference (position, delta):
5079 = -0.041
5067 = -0.039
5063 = -0.013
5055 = -0.003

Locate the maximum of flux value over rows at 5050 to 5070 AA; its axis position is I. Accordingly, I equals 5055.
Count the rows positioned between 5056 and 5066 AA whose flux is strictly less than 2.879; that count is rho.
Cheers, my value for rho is 2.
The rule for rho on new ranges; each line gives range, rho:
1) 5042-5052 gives 5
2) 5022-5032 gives 2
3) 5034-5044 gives 3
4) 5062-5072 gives 2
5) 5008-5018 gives 4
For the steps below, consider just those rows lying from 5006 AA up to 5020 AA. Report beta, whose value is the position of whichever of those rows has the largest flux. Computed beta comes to 5019 AA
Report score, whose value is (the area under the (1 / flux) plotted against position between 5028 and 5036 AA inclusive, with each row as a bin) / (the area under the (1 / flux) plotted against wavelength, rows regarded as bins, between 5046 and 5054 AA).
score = 0.97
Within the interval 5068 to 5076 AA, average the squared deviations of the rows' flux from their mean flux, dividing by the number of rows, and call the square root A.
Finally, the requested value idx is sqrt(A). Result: 0.18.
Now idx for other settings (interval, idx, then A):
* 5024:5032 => 0.16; 0.03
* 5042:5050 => 0.32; 0.10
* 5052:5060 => 0.15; 0.02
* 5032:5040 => 0.22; 0.05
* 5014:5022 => 0.27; 0.07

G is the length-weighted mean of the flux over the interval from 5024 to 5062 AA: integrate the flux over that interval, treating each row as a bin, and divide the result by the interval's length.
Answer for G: 2.84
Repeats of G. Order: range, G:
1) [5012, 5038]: 2.87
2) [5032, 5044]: 2.85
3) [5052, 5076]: 2.88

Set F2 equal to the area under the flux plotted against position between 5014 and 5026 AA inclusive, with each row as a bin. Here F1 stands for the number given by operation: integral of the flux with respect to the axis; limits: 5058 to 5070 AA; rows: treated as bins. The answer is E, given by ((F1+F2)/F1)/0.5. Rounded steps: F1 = 34.28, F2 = 35.0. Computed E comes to 4.04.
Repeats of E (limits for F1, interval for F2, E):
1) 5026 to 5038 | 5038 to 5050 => 3.97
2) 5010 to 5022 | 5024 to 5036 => 3.99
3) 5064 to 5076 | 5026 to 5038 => 3.98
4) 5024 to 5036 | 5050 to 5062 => 4.01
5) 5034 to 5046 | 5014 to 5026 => 4.05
